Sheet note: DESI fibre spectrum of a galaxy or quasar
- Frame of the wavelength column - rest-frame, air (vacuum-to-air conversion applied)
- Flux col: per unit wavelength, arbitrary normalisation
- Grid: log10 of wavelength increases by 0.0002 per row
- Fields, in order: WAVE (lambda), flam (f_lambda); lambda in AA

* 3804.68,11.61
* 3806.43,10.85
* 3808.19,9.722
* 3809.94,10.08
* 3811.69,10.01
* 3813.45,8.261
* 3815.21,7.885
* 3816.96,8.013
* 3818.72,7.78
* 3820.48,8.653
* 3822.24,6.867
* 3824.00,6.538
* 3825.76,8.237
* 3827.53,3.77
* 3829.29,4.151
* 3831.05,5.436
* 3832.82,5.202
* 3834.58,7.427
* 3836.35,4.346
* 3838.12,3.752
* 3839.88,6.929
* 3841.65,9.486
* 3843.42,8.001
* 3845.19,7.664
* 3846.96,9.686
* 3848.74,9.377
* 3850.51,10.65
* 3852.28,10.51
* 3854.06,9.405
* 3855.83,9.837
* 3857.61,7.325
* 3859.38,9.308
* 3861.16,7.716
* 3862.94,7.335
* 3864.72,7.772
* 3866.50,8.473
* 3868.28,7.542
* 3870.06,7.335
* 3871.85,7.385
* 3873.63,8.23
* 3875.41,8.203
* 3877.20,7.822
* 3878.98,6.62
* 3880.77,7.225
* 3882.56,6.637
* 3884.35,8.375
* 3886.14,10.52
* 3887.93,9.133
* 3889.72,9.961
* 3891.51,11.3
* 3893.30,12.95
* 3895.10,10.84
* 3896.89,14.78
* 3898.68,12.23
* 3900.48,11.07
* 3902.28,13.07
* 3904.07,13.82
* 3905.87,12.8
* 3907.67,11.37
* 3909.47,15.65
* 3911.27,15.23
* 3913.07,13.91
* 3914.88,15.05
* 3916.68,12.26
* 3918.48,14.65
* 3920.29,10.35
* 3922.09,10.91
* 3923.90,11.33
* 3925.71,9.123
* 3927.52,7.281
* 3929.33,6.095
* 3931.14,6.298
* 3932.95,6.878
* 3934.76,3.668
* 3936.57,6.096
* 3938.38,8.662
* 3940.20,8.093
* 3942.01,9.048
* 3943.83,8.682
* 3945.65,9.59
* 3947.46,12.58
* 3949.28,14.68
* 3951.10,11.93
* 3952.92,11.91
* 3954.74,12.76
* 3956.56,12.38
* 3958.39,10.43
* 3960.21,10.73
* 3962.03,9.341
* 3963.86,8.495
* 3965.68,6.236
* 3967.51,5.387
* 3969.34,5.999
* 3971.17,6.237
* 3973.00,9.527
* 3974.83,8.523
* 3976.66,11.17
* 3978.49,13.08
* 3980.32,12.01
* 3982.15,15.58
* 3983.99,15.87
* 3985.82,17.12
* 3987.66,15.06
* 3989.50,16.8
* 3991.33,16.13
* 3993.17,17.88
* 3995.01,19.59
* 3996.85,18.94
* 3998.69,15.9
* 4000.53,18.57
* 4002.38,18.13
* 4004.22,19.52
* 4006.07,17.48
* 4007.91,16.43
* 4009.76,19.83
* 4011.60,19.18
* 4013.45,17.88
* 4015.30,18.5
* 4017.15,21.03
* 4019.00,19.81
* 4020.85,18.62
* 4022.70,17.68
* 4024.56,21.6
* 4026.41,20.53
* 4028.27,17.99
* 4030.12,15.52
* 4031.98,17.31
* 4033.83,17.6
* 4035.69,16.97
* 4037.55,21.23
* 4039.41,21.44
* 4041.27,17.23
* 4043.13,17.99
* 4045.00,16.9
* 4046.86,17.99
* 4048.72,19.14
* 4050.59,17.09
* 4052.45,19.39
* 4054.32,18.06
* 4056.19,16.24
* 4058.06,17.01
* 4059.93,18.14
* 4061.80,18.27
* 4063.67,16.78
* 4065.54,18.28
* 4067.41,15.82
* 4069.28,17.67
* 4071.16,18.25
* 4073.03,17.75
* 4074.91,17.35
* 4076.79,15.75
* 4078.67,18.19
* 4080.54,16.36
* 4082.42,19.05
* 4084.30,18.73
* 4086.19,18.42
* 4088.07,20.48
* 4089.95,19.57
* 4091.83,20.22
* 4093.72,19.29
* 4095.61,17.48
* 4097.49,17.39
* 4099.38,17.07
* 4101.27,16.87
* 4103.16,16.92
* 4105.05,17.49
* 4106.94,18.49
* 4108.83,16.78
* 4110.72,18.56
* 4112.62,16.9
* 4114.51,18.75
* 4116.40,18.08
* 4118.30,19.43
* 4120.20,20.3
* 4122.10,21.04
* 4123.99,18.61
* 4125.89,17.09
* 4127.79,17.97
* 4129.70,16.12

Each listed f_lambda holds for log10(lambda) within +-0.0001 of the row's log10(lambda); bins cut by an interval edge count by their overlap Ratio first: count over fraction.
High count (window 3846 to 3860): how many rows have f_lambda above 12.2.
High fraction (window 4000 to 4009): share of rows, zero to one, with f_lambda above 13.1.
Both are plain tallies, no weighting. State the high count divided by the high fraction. 0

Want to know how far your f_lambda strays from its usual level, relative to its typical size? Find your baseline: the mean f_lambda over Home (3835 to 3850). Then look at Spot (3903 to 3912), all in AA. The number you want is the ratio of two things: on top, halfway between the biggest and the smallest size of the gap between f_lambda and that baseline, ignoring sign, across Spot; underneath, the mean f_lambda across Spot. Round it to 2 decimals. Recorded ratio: 0.44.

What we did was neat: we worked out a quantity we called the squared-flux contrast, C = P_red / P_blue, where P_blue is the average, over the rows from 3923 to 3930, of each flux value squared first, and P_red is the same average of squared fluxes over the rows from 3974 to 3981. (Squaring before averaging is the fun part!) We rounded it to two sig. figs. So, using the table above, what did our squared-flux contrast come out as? 1.7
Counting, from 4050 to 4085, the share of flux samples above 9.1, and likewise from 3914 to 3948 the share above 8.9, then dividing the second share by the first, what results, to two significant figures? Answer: 0.53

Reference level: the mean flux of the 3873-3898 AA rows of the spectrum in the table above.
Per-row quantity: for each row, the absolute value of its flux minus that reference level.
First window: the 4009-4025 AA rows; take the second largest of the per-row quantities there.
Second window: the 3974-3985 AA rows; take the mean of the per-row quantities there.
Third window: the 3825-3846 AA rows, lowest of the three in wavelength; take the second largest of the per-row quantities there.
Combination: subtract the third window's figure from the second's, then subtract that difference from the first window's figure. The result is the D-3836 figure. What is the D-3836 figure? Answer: 14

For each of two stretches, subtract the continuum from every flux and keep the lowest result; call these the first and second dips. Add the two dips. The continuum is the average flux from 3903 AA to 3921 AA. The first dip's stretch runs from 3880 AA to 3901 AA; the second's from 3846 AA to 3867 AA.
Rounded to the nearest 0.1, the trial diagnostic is -13.1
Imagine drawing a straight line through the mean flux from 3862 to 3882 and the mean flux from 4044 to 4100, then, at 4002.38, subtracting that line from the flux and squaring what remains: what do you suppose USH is 14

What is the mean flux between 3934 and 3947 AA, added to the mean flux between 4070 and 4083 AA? 25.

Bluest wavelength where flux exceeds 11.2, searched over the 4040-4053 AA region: 4041.27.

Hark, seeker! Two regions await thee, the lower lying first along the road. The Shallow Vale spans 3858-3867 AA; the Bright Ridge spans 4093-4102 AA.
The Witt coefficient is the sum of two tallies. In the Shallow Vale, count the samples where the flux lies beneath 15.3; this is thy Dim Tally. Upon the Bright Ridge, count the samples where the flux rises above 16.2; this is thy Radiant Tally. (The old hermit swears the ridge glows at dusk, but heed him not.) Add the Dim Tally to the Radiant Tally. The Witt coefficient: 10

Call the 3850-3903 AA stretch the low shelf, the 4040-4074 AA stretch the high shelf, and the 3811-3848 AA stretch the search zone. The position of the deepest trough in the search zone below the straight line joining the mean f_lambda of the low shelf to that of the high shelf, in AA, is 3838.12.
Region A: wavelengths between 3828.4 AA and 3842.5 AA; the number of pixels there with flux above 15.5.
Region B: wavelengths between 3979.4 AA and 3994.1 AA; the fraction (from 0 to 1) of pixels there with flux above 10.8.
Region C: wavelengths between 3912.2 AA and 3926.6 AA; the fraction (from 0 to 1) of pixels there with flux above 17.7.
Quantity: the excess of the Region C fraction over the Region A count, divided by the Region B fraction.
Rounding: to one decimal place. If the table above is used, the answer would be 0.0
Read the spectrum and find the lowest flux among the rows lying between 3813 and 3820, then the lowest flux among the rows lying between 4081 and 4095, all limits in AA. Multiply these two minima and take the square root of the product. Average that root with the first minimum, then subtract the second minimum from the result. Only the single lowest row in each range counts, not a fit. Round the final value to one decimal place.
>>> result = -8.5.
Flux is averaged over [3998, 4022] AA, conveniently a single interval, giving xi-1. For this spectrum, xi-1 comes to 19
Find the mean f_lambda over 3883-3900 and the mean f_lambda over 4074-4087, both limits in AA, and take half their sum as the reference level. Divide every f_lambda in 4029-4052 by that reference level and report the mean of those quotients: 1.3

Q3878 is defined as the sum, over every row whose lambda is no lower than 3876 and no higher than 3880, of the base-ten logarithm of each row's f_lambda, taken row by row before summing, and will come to 1.71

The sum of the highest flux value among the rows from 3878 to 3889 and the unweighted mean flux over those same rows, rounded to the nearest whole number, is 19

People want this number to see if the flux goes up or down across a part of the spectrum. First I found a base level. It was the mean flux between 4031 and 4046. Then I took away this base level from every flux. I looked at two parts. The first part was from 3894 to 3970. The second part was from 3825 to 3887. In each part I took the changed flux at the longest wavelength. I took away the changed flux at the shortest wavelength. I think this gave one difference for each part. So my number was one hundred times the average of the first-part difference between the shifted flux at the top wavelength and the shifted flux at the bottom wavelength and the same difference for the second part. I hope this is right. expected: -128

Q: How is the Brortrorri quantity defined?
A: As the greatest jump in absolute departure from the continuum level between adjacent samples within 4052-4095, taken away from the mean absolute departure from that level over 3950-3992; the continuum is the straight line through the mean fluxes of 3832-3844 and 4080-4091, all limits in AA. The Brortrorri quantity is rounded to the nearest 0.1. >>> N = 0.5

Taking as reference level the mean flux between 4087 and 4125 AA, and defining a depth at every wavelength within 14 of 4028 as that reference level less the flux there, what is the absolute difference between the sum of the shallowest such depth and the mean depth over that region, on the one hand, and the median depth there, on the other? 3.5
